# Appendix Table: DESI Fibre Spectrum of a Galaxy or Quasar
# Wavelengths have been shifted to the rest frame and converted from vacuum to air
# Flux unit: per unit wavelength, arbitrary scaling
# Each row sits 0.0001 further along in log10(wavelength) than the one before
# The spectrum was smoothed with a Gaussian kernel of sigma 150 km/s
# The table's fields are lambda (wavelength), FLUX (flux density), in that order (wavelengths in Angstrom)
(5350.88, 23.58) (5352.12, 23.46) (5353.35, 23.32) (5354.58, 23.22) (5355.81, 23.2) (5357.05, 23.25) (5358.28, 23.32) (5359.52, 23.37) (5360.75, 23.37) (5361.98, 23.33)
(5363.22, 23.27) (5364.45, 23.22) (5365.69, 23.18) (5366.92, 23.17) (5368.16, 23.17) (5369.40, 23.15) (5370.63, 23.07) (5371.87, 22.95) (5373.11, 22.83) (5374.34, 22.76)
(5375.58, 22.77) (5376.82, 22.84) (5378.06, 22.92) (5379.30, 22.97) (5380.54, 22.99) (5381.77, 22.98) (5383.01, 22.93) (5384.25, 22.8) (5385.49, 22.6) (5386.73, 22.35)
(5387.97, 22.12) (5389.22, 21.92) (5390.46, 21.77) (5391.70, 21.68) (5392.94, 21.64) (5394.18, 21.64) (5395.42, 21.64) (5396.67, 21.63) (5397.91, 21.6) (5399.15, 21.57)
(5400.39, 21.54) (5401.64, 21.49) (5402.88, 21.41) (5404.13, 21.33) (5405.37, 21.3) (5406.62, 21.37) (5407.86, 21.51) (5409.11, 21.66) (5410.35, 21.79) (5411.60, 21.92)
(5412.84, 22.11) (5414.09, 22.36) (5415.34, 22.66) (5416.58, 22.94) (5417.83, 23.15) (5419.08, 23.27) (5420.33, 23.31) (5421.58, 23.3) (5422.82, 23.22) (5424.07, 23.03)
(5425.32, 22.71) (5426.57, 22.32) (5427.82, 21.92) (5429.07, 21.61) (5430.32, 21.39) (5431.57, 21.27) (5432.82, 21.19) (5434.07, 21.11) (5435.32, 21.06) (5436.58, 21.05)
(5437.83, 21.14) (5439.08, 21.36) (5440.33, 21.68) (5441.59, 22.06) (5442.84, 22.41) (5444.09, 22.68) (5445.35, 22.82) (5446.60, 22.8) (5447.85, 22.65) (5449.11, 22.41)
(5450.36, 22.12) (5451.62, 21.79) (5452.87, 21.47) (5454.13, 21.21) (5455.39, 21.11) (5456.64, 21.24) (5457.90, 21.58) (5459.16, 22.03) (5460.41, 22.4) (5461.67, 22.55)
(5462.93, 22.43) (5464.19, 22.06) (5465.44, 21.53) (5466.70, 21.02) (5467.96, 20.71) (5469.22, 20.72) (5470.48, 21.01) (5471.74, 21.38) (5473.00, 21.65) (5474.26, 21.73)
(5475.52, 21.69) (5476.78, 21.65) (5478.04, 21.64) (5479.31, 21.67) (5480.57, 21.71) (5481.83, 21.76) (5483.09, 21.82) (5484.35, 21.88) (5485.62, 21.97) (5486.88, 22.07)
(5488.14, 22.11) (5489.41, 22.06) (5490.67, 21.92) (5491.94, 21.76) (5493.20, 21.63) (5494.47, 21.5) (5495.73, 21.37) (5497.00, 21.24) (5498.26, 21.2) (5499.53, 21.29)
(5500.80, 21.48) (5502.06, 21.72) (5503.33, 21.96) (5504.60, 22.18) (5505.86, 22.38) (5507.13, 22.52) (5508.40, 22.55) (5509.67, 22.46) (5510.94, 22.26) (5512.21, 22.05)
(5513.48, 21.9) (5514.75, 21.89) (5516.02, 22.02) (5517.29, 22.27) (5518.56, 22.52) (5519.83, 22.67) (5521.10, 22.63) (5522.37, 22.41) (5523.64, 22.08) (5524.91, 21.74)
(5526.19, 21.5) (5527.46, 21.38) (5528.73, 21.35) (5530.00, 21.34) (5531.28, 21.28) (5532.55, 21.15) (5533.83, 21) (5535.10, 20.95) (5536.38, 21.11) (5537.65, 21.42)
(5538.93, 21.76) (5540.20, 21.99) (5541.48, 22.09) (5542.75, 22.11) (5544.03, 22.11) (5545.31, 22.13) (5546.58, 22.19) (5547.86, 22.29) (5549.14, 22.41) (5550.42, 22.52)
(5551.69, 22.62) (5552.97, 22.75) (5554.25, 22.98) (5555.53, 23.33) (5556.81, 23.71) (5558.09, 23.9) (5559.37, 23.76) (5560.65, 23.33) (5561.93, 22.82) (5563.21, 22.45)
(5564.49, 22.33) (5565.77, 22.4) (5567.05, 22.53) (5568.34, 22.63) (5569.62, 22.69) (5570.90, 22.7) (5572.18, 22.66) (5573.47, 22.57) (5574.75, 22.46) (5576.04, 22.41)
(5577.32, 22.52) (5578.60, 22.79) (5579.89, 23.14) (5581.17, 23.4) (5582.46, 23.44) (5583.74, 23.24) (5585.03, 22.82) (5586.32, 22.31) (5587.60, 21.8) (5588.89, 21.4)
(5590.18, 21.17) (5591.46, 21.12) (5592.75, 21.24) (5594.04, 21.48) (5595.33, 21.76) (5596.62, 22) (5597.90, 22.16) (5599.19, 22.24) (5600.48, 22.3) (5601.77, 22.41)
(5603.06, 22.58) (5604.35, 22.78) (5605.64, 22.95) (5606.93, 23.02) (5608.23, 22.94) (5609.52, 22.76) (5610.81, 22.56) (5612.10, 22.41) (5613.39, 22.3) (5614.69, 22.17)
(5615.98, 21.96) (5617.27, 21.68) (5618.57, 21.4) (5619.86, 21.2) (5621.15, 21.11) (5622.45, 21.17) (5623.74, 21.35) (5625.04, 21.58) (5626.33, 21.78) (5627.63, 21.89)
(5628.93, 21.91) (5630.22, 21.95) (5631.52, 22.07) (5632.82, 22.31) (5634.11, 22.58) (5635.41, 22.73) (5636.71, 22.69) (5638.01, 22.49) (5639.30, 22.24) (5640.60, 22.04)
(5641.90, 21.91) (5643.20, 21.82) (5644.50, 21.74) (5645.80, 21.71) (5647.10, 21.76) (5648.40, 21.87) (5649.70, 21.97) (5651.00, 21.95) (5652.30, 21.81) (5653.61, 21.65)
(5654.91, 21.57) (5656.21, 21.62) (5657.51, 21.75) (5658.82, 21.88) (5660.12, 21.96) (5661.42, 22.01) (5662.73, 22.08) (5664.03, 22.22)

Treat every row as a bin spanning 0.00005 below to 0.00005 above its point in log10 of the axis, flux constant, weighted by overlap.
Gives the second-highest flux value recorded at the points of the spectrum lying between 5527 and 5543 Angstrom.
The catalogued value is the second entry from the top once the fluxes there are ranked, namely 22.09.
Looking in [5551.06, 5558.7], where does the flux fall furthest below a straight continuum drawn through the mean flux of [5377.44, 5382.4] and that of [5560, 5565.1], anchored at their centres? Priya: 5551.69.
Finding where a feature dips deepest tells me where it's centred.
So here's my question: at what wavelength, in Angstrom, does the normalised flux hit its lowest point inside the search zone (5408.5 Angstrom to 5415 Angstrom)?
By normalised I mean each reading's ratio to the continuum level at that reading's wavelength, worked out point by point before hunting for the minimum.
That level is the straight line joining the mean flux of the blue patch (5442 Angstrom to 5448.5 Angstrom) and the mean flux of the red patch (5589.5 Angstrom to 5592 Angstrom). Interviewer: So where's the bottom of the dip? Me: 5409.11 Angstrom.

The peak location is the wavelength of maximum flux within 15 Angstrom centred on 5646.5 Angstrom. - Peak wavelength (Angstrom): 5639.30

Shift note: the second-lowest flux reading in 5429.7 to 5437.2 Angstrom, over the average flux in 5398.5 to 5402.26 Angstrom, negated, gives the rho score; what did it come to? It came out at -0.98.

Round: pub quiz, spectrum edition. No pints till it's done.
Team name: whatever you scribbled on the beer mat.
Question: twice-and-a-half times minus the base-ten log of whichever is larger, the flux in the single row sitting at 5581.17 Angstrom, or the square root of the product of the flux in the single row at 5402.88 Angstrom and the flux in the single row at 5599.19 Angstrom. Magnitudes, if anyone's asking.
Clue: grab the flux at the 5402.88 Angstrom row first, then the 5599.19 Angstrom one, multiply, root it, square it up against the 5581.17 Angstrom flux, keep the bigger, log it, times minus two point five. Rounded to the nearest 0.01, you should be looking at -3.42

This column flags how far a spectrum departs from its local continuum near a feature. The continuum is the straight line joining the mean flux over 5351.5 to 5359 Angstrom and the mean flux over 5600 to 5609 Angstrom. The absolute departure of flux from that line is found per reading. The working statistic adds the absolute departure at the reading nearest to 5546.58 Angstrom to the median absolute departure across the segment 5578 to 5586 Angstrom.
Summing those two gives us 1.1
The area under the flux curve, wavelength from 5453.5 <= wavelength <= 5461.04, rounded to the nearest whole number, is 163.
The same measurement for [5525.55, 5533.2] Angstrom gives 163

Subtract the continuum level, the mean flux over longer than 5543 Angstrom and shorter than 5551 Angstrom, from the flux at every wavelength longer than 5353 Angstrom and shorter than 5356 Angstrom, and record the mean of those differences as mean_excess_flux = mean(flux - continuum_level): 1.0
